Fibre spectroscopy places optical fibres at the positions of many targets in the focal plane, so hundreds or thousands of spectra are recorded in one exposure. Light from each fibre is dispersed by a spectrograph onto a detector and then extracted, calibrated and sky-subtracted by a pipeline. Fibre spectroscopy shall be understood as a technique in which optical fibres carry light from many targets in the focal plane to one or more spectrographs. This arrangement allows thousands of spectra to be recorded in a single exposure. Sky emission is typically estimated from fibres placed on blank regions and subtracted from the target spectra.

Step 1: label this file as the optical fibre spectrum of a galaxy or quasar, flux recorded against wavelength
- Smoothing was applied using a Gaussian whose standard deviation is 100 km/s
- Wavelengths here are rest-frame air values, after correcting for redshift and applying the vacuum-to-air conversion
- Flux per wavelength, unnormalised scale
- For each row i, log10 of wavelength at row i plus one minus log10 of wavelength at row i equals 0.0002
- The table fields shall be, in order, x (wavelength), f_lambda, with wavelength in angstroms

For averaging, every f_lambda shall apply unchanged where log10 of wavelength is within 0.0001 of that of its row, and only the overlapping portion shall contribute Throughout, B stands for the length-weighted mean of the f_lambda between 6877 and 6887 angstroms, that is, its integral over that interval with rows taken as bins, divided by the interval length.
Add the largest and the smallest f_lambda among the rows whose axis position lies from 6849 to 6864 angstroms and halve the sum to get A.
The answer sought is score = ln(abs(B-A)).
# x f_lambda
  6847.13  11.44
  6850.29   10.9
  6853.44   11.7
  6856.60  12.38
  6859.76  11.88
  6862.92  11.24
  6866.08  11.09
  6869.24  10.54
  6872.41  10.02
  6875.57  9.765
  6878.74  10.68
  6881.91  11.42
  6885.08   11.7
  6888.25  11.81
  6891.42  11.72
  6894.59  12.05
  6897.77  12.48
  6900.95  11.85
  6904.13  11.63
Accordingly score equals -1.0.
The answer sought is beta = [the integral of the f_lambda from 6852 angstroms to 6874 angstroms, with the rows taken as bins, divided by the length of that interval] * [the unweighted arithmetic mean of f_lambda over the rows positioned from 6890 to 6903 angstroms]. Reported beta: 135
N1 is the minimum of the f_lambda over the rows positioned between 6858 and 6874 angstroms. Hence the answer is 10.02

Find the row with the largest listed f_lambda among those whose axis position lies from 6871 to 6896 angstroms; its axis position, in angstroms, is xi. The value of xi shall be 6894.59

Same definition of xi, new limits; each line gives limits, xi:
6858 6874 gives 6859.76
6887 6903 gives 6897.77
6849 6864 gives 6856.60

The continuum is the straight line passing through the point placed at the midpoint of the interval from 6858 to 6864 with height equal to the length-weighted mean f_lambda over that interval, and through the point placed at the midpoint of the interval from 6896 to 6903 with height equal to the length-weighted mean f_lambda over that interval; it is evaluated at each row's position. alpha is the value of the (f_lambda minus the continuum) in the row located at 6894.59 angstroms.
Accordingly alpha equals 0.00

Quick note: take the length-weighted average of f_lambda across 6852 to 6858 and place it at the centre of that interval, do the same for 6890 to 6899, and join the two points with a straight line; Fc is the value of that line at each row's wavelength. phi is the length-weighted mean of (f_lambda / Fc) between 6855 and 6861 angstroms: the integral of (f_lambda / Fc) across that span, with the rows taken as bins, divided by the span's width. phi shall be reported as 1.01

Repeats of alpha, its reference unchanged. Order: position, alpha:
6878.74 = -1.16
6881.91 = -0.46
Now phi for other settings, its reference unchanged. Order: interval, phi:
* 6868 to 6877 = 0.84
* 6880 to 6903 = 0.98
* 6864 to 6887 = 0.89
